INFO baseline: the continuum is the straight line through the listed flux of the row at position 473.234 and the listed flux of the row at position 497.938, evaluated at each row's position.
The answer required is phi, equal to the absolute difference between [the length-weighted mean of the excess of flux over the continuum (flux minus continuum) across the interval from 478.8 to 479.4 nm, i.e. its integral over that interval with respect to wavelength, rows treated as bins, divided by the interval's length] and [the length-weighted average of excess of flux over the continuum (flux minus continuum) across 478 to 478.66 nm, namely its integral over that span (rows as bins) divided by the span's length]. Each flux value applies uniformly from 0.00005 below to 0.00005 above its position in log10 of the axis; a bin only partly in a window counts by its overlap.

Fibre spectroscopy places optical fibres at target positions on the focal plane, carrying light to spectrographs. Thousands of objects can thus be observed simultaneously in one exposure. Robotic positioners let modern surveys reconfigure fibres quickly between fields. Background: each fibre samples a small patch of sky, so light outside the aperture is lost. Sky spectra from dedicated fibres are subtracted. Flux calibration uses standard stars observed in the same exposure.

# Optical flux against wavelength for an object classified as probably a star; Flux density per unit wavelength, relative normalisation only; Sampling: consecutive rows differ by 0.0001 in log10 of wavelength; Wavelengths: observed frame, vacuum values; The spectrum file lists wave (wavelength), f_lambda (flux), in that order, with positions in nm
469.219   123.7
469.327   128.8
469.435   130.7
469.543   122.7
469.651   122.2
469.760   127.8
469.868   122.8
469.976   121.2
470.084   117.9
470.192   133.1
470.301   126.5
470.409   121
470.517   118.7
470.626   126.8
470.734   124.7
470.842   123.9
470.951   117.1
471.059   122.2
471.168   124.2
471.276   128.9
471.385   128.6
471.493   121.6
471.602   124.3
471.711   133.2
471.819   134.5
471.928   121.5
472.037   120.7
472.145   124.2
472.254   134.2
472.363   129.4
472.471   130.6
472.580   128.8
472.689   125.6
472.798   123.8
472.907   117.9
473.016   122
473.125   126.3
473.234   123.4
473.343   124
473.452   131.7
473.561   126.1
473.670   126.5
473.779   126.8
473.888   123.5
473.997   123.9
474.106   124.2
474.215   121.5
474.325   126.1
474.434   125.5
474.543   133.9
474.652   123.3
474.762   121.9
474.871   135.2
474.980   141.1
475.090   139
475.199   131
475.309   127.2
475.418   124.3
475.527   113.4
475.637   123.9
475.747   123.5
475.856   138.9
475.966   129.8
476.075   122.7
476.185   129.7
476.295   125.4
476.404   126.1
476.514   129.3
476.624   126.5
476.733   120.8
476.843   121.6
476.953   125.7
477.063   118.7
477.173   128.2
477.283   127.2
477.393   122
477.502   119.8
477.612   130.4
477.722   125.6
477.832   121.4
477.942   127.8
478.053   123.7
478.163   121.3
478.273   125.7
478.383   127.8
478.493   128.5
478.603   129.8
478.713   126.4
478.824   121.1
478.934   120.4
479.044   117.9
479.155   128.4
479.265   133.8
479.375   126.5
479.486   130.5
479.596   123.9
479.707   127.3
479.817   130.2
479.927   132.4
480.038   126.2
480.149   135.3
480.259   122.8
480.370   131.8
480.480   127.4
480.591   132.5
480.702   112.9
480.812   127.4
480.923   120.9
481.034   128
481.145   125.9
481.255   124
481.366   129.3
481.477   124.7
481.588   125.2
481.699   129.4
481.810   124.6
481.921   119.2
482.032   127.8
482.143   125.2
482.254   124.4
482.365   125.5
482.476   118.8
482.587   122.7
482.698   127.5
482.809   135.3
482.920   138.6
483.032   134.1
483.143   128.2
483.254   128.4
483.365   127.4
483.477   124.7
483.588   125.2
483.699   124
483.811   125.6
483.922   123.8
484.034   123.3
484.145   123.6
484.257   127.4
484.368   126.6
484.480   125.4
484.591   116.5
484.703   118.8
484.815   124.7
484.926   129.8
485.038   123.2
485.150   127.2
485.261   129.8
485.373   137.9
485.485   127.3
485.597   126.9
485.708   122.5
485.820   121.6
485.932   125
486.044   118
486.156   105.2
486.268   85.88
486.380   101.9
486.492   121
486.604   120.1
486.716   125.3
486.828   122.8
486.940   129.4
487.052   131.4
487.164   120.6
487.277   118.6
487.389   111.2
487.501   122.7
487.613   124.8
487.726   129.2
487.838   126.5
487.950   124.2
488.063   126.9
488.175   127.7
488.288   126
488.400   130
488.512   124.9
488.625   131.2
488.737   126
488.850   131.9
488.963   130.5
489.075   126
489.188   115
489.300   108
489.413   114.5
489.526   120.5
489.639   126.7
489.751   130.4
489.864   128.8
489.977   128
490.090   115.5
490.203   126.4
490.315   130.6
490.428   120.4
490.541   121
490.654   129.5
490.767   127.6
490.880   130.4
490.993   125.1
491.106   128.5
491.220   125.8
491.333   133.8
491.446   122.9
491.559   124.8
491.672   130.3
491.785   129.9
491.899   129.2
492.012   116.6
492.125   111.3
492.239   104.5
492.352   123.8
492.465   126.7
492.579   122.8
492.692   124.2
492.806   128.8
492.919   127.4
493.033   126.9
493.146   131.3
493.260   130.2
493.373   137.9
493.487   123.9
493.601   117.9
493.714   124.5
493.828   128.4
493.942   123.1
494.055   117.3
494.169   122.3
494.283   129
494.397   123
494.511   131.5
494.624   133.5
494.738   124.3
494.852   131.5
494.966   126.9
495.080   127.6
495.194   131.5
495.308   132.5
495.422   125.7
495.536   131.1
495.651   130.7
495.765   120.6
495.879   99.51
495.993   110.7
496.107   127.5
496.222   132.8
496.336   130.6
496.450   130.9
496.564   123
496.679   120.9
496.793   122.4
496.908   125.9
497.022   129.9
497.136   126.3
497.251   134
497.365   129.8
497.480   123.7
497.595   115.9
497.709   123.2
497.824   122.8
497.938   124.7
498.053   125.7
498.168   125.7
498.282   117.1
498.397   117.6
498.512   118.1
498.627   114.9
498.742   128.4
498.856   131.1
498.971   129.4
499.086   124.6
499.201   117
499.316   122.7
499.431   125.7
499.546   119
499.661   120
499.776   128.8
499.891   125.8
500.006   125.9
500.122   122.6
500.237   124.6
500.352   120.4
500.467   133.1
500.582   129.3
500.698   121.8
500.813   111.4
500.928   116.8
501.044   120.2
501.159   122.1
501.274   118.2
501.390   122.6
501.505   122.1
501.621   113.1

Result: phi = 1.4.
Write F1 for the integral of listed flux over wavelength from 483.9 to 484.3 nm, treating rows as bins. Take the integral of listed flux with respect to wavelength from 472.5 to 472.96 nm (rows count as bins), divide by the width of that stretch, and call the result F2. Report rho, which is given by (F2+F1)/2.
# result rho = 87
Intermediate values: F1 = 50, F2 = 124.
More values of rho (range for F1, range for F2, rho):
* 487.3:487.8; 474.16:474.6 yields 94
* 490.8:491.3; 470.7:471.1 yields 93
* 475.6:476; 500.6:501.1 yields 85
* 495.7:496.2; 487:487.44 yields 89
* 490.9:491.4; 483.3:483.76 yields 95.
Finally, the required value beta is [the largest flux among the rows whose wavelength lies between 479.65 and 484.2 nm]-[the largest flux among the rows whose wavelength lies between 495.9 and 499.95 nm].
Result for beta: 5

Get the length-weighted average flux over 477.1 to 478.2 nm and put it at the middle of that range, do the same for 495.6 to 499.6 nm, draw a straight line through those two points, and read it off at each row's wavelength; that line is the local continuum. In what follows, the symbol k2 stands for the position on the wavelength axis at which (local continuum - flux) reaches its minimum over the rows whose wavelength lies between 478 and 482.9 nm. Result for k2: 482.809 nm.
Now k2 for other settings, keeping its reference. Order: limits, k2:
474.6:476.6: 474.980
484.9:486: 485.373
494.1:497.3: 497.251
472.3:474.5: 473.452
